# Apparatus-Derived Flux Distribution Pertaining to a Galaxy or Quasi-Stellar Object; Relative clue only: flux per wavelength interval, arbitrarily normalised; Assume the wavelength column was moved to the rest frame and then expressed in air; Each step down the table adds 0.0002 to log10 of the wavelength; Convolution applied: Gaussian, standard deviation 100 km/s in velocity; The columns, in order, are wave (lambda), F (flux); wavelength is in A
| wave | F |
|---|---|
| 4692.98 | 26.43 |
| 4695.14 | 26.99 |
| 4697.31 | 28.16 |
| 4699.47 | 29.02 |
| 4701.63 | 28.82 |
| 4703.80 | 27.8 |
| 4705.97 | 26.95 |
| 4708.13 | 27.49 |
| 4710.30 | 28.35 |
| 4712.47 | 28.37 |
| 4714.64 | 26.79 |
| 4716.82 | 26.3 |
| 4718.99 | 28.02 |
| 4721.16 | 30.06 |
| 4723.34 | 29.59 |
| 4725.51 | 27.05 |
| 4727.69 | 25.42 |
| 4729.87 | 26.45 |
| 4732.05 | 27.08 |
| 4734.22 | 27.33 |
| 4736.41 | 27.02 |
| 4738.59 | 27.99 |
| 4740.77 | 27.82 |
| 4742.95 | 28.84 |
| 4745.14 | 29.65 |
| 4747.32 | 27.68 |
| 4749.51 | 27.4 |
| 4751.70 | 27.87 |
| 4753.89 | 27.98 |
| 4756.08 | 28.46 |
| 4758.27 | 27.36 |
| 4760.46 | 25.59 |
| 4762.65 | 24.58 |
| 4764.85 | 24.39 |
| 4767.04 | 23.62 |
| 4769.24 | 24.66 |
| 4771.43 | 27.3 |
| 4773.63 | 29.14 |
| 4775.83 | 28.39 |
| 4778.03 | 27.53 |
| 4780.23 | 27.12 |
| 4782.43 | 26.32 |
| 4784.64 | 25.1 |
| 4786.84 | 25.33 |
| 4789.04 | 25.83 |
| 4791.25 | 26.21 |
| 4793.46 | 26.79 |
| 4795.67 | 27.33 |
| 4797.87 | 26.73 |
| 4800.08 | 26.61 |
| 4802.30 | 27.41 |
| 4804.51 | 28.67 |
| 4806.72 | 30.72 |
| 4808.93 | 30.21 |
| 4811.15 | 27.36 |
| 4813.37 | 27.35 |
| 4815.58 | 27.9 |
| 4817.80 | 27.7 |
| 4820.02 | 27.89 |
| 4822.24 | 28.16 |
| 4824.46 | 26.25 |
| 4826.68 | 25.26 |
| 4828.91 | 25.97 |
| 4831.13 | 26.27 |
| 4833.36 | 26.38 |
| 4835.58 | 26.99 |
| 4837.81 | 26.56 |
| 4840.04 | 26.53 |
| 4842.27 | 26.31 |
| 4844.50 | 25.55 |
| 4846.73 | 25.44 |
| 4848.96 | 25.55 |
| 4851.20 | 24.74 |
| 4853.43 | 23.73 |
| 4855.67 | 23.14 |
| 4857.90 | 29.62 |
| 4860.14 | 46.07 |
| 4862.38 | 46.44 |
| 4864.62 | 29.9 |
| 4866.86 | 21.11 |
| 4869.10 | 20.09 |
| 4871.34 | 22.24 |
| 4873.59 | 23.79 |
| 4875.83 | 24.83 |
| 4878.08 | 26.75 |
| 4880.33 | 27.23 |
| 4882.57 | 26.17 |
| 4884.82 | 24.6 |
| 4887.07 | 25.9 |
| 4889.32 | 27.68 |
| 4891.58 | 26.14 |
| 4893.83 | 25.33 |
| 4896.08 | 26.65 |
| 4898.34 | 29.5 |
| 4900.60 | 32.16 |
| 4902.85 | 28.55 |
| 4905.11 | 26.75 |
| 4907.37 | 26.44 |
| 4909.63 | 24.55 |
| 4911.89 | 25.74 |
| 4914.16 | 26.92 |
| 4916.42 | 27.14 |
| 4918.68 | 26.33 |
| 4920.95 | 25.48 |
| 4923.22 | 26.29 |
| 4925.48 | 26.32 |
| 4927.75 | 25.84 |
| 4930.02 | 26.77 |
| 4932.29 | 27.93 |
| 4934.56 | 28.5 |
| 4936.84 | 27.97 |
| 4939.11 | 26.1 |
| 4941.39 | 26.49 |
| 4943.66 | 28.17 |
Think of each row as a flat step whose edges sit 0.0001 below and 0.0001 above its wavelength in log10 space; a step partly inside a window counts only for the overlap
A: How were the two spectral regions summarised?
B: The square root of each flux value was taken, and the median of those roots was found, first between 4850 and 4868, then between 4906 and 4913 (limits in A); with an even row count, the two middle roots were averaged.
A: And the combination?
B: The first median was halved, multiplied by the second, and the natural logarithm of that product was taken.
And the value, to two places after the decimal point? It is 2.58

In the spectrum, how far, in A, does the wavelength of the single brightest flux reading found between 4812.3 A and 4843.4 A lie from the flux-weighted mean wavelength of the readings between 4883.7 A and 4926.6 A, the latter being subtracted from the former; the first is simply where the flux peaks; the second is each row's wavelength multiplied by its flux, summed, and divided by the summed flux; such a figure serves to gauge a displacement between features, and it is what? -82.8 A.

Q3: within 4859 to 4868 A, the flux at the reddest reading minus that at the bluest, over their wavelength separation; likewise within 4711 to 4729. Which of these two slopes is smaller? -3.7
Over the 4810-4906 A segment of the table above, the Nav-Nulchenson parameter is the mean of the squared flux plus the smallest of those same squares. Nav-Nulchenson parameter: 1165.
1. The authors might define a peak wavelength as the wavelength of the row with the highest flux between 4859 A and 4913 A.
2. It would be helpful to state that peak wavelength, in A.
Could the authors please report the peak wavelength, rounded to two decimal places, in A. 4862.38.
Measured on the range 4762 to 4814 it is 4806.72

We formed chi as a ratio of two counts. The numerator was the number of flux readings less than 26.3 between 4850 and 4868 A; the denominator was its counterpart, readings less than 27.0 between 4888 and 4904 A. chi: 1.3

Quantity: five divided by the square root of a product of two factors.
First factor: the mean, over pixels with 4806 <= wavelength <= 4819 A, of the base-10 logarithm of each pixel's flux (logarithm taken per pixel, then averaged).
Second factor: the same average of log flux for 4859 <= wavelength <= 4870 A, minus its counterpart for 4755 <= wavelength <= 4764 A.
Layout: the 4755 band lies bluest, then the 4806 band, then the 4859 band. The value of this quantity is 16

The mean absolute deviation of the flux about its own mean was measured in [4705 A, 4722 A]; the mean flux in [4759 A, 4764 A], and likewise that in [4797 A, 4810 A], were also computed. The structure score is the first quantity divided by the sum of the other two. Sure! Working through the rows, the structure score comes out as 0.017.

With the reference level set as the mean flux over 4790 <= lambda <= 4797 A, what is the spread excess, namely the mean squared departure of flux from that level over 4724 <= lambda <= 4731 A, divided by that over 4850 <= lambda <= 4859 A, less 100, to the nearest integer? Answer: -100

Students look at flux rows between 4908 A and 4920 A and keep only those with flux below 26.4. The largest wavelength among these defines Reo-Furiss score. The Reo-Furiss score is 4918.68 A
